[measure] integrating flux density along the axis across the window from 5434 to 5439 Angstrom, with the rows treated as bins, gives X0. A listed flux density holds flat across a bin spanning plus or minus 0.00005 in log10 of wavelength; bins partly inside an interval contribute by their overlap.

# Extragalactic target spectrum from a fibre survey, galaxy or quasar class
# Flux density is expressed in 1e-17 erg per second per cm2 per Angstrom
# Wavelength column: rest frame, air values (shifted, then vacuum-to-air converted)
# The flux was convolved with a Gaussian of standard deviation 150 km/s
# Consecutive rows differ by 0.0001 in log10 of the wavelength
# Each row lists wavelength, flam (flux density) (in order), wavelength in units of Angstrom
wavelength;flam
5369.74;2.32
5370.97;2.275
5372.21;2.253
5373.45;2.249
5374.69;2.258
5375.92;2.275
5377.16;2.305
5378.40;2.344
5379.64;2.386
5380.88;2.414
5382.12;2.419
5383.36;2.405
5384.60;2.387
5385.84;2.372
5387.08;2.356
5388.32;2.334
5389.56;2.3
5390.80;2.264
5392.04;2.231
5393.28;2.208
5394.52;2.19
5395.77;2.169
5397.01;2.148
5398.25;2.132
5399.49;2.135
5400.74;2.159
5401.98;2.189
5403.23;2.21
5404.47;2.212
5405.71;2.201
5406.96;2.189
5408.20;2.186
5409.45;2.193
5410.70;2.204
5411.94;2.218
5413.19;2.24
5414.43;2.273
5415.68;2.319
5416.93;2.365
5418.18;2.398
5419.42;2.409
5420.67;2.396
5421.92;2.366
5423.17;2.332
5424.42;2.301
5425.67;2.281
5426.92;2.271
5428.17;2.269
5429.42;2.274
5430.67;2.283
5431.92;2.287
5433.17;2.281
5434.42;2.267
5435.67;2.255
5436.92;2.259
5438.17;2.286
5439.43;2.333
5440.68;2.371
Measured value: 11.3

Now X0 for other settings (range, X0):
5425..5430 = 11.4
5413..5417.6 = 10.6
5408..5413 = 11.0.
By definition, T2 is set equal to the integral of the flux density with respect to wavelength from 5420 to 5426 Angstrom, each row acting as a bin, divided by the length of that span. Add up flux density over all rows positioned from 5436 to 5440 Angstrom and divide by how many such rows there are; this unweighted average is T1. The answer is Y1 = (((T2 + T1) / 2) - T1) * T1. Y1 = 0.05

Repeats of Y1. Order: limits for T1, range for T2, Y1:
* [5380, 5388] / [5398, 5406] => -0.26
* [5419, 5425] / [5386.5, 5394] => -0.09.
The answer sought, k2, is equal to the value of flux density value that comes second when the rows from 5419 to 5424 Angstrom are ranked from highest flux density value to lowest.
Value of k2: 2.396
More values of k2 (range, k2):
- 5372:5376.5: 2.258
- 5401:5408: 2.21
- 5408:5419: 2.365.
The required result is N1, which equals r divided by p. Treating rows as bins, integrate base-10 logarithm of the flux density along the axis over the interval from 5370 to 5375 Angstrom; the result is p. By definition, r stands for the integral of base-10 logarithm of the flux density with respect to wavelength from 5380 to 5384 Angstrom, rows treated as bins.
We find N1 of 0.86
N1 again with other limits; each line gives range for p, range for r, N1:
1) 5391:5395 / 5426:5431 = 1.29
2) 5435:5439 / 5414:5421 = 1.83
